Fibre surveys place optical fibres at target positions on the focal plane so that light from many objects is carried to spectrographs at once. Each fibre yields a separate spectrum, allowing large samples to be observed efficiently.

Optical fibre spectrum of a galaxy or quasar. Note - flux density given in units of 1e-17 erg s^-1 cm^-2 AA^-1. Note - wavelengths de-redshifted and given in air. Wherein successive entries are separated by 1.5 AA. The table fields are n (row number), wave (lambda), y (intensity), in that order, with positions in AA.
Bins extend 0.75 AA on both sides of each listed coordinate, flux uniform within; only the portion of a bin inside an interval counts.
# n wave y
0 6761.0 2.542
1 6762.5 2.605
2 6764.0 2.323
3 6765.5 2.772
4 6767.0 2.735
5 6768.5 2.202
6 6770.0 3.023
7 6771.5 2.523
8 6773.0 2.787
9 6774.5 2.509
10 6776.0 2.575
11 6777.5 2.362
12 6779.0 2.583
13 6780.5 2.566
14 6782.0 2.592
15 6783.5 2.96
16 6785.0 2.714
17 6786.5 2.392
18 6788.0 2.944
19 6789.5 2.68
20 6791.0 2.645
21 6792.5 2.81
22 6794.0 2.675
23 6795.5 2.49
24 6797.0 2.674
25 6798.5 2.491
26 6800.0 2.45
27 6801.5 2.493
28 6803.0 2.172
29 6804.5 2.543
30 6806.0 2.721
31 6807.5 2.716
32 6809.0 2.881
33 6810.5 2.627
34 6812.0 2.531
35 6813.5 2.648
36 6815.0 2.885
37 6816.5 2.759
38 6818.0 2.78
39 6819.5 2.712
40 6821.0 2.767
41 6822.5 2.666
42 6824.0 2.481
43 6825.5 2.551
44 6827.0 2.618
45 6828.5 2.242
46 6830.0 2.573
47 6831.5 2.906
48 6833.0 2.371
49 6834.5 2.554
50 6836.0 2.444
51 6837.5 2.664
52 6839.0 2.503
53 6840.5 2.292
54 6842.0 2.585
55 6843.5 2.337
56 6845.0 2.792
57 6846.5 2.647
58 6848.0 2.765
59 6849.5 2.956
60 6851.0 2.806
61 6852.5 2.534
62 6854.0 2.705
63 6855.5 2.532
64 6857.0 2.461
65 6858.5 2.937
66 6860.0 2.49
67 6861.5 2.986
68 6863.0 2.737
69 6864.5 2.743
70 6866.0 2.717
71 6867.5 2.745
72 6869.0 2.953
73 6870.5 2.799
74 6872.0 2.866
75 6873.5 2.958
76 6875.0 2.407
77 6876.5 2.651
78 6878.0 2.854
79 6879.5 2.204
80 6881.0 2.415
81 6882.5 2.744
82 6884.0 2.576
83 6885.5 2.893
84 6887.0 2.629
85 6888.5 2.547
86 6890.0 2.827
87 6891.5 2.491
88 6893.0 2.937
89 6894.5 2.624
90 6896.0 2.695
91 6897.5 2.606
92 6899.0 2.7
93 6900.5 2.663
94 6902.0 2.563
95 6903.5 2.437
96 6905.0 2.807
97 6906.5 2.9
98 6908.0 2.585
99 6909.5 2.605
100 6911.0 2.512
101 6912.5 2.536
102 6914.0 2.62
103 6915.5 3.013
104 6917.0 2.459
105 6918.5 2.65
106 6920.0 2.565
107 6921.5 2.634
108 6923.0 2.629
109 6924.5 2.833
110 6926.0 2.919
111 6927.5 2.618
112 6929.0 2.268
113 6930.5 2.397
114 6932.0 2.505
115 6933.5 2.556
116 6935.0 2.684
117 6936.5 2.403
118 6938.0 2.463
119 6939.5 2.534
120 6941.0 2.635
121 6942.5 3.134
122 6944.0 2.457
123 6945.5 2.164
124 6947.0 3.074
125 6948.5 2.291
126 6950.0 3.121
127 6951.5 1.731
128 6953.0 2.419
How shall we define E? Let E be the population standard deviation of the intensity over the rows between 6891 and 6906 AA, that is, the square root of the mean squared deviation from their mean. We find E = 0.139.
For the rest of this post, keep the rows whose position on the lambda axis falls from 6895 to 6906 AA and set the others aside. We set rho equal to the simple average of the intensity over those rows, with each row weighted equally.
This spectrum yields 2.64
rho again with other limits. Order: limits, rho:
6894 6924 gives 2.64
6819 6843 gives 2.56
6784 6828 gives 2.64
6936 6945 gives 2.60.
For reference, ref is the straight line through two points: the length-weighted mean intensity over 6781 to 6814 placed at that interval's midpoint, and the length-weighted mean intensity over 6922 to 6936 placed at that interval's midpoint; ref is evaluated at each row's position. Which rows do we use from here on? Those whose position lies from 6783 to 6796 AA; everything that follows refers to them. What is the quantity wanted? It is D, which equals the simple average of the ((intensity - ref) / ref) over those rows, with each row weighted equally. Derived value 0.027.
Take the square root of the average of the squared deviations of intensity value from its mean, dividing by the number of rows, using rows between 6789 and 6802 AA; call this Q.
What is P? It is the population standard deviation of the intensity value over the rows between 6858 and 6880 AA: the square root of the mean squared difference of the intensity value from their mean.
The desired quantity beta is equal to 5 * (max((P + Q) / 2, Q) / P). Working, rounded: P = 0.22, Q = 0.116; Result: 3.9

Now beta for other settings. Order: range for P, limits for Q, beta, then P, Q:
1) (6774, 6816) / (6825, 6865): 5.6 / 0.18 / 0.198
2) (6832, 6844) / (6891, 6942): 6.7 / 0.12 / 0.162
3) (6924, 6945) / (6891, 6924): 4.1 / 0.22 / 0.146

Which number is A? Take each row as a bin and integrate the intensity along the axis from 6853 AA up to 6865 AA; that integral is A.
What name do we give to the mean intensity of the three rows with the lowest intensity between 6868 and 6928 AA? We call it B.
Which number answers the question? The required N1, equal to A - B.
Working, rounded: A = 32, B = 2.34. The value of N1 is 30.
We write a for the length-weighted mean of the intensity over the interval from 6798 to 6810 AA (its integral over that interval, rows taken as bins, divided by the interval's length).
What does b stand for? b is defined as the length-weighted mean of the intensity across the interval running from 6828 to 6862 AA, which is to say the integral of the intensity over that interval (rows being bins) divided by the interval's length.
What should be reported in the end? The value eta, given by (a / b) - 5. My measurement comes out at -4.02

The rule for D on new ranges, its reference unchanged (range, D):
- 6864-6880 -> 0.041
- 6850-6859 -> 0.018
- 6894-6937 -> 0.007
